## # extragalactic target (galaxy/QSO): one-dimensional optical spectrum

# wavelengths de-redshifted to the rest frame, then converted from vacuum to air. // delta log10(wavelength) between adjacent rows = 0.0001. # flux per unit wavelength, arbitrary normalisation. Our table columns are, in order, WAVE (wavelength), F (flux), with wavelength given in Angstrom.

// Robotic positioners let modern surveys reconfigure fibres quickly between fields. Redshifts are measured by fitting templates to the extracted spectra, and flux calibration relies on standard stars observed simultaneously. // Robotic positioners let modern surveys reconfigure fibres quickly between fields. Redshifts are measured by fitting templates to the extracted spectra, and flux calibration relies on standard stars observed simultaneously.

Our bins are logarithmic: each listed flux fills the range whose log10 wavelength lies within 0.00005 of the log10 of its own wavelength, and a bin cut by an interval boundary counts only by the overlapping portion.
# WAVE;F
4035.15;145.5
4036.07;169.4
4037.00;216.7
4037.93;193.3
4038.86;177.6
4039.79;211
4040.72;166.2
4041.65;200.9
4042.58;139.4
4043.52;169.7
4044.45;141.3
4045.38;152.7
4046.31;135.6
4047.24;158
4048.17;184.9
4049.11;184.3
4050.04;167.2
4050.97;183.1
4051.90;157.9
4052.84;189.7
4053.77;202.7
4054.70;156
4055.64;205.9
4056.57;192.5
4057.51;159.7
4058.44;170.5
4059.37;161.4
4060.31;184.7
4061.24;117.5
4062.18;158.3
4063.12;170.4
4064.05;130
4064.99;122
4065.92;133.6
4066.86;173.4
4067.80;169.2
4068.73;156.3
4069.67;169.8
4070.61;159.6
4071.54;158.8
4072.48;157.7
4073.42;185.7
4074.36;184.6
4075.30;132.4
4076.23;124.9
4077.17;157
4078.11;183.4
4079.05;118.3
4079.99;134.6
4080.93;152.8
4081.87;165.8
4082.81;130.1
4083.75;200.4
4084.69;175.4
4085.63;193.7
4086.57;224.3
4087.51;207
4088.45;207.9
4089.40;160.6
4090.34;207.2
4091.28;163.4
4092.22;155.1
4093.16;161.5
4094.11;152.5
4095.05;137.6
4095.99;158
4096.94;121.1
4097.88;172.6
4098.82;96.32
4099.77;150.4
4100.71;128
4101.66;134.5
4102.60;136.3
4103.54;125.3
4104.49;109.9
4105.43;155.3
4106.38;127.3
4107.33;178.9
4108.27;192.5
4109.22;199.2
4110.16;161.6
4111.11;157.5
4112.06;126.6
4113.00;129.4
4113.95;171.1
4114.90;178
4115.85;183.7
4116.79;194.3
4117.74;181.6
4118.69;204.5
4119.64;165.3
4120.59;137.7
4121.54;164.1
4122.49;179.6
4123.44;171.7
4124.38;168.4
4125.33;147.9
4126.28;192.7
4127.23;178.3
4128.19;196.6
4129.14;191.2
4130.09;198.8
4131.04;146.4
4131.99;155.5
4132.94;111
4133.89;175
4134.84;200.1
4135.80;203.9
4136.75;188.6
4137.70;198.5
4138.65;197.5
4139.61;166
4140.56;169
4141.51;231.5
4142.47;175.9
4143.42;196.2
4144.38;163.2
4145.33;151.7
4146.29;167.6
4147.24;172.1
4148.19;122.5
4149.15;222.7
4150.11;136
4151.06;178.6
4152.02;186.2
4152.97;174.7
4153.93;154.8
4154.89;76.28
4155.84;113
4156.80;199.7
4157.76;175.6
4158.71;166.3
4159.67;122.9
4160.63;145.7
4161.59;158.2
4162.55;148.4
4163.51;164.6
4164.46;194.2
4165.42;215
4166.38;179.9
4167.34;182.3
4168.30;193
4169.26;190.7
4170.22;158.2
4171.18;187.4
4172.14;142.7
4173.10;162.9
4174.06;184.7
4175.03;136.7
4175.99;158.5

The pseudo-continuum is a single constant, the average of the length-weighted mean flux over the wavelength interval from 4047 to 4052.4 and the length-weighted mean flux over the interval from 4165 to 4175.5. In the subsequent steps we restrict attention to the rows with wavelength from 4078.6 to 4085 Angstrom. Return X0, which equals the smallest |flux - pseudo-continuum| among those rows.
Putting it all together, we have 1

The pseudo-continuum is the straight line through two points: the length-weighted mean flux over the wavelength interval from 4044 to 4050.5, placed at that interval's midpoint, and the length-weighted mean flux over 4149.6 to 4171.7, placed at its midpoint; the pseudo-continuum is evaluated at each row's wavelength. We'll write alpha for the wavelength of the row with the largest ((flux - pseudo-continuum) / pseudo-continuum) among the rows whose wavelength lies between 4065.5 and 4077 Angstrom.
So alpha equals 4073.42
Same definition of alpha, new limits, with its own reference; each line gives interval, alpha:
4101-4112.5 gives 4109.22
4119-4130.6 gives 4130.09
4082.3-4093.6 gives 4086.57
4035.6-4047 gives 4037.00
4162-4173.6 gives 4165.42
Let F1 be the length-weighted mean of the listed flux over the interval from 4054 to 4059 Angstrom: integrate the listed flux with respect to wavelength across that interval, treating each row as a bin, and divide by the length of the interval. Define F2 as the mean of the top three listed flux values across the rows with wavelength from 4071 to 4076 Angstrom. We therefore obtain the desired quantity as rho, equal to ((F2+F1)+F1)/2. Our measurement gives 266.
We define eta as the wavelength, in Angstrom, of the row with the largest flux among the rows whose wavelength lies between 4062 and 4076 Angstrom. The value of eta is 4073.42 Angstrom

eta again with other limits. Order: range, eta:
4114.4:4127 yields 4118.69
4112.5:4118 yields 4116.79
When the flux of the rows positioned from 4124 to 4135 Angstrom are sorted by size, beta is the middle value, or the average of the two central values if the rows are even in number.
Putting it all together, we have 177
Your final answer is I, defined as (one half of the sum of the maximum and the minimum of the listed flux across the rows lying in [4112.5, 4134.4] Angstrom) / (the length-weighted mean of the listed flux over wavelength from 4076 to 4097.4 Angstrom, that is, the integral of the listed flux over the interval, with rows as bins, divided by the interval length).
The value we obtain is 0.95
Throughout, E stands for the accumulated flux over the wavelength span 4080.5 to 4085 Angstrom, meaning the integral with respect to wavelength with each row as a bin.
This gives 741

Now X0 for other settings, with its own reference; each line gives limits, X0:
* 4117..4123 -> 5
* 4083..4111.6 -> 1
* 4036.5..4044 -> 3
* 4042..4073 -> 1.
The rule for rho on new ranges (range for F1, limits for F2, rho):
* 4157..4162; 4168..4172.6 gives 251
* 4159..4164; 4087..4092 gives 253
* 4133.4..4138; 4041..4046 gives 280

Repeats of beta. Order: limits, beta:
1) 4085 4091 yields 207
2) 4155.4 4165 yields 161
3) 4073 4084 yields 155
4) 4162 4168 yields 181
